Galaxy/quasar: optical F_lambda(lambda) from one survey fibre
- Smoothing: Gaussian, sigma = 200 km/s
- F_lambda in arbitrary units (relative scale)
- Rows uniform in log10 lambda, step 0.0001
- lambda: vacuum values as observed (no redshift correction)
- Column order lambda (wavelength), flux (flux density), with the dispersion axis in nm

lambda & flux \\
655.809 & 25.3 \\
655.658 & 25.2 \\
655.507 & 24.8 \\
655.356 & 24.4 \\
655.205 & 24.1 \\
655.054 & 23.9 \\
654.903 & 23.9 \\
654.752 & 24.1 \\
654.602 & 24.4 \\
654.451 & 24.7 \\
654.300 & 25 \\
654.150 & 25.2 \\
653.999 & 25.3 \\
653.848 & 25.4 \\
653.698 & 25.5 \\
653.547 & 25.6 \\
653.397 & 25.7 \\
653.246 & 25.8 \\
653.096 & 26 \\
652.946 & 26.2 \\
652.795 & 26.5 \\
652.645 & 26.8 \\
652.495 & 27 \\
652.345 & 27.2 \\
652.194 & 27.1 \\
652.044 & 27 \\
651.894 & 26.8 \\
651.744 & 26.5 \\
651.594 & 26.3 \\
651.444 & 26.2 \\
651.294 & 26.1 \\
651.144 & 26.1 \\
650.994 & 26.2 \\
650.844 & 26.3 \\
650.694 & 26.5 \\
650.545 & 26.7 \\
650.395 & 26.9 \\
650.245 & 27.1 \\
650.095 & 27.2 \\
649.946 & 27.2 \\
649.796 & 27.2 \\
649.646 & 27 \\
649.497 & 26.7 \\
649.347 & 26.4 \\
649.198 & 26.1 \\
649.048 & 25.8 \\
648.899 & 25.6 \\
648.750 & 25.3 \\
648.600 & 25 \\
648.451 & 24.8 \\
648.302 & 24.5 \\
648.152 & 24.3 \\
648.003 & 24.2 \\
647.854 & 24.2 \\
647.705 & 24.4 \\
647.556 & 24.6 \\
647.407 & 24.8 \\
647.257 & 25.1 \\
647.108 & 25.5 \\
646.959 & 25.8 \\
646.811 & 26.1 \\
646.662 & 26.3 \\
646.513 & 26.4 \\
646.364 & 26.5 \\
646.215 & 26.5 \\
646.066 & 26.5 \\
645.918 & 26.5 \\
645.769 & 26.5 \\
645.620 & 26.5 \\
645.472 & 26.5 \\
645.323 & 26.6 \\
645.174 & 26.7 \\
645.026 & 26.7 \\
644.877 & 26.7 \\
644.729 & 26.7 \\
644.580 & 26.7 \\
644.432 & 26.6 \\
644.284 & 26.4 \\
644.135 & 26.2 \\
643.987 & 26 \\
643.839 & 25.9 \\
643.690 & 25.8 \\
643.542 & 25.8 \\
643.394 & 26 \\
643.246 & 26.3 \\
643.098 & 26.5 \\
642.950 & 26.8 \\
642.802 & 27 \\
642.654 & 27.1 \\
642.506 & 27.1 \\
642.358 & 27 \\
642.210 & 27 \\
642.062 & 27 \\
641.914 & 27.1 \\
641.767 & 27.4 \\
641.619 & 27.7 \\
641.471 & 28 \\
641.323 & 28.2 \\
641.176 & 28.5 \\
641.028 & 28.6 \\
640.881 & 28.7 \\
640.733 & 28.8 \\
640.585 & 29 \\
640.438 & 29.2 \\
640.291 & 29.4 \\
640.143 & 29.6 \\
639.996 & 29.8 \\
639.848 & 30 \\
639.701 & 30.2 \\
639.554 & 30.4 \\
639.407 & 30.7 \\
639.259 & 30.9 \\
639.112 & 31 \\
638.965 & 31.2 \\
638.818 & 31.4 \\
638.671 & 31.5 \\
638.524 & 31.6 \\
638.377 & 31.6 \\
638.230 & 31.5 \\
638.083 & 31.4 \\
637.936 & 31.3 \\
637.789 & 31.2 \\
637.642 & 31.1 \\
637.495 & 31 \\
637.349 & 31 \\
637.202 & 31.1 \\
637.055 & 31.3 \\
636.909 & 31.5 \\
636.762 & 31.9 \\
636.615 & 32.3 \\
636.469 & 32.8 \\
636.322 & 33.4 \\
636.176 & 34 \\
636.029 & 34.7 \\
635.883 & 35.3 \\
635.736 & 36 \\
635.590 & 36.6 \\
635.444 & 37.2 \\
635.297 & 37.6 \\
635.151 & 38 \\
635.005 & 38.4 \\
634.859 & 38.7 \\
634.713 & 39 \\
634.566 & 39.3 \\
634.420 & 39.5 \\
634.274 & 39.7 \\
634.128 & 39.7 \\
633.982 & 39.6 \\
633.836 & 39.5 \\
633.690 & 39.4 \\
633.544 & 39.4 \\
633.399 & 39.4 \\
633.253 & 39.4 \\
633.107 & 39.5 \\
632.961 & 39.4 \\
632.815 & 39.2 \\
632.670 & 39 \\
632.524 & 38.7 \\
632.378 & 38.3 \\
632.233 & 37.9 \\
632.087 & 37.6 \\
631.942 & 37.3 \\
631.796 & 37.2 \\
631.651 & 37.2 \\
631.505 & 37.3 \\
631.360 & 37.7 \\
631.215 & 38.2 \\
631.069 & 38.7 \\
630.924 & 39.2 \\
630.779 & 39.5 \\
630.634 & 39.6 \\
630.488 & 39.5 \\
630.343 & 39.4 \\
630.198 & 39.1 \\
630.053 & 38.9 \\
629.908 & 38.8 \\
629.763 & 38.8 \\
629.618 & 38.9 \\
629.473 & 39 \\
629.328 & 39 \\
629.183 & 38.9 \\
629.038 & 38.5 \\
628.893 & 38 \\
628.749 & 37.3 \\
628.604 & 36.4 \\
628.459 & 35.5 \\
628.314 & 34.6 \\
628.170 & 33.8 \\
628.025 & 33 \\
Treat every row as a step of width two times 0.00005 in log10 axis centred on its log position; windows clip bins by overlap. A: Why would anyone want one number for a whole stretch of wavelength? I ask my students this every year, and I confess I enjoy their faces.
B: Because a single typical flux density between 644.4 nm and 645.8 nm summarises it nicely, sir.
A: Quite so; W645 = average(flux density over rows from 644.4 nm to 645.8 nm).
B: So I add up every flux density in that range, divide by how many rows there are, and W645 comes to 26.6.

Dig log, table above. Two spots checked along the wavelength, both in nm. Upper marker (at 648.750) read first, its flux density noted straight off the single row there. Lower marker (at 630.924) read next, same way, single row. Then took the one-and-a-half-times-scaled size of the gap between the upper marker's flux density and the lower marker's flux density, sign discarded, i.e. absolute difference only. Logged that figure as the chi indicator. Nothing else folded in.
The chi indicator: 21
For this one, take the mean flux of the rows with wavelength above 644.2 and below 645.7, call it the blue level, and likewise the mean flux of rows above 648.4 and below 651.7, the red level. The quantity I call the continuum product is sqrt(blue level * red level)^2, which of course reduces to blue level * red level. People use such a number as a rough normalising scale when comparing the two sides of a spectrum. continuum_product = 700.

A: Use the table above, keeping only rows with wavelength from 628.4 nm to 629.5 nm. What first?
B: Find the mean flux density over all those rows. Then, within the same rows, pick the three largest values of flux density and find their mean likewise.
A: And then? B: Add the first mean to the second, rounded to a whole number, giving 77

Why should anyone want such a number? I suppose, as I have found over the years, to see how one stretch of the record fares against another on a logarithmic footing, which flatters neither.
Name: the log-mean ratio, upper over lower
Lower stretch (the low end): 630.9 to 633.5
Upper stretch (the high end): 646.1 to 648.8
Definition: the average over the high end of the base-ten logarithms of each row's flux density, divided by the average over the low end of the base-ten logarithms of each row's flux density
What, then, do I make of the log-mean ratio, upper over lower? 0.88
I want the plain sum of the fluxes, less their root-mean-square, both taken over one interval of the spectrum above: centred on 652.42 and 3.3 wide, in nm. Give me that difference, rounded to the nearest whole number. 551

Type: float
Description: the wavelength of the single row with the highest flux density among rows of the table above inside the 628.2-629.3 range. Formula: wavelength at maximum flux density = 629.183 nm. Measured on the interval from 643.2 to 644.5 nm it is 644.432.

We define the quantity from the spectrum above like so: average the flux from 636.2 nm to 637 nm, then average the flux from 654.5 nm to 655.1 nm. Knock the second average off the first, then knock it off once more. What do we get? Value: -15.8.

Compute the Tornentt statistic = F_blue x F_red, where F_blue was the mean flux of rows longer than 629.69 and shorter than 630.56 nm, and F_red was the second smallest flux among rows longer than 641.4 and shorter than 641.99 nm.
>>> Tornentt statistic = 1071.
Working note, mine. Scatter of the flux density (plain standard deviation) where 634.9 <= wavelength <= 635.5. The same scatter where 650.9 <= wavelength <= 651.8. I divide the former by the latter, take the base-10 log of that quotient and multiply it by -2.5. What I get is -1.3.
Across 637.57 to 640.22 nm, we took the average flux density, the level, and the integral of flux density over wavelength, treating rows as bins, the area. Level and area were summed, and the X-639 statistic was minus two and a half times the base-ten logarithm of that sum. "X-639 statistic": -5.13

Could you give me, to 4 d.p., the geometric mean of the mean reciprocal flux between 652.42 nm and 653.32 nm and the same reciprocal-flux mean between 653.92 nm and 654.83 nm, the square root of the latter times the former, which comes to 0.0391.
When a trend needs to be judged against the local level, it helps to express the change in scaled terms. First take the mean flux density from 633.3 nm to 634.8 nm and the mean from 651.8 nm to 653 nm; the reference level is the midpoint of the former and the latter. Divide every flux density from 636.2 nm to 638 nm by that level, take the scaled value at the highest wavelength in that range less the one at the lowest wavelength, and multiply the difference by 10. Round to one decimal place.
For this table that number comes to -0.6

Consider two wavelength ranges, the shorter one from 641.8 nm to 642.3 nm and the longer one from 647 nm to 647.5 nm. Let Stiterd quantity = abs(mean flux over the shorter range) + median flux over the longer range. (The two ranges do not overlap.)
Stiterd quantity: 52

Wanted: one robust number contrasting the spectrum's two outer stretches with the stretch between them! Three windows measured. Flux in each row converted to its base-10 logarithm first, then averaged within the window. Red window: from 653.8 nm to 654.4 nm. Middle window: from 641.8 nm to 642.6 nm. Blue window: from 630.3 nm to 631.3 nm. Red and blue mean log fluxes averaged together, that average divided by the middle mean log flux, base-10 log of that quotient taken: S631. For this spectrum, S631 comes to 0.02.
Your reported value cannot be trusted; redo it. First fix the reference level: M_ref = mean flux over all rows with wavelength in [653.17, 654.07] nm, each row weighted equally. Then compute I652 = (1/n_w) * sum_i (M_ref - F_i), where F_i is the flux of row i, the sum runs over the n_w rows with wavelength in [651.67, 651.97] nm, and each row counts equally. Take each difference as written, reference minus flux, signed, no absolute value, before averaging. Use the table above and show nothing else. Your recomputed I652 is -1.1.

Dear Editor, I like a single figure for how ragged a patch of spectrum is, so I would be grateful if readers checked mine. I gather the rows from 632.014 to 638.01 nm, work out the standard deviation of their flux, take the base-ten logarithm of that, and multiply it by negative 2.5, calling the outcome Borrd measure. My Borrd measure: -1.3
